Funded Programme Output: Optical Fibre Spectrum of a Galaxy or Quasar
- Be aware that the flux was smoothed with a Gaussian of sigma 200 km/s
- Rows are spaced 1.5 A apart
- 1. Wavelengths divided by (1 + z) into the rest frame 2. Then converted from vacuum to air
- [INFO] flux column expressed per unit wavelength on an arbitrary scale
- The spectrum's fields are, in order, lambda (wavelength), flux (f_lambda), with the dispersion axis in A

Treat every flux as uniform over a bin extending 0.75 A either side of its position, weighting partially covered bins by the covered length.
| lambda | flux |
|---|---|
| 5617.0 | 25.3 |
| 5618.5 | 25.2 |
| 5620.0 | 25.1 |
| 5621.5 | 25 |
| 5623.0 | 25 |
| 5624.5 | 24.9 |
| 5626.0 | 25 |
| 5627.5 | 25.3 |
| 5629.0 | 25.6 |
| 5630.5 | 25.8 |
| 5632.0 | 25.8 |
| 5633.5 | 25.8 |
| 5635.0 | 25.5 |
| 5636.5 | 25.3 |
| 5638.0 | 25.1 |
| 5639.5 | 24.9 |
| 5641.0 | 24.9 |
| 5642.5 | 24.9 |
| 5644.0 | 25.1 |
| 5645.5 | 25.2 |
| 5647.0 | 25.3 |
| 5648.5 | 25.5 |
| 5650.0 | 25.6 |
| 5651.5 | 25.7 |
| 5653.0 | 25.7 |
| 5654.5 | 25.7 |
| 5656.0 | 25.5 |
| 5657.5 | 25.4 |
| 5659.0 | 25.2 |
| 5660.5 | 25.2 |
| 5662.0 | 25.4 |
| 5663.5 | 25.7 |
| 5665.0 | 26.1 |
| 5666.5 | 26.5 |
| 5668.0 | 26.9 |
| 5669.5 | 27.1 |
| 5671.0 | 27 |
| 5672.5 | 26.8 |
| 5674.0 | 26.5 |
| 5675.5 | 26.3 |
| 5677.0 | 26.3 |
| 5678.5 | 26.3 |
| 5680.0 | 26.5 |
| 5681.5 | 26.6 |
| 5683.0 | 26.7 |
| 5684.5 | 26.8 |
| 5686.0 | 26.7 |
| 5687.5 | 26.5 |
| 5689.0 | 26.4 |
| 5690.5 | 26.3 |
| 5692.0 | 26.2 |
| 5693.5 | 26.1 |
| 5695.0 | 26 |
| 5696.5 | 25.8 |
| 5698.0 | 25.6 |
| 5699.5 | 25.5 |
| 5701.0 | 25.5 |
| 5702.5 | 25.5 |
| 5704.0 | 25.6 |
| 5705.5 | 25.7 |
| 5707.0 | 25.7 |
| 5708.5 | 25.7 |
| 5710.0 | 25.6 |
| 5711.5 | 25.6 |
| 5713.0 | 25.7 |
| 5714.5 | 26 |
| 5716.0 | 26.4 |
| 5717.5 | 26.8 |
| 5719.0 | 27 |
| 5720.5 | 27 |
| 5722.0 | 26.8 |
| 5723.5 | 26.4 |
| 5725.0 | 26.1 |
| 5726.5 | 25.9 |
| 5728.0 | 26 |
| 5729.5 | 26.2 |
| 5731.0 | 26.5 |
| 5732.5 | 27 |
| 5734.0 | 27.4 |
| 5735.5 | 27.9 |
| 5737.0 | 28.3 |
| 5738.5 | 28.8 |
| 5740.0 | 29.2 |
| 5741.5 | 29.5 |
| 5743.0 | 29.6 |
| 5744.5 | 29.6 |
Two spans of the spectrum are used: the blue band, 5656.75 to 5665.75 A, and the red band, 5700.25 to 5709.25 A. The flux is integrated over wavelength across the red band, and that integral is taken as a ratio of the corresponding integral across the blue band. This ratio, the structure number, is 1.00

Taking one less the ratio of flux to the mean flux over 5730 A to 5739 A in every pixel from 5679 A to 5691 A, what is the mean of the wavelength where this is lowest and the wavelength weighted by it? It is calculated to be 5685.0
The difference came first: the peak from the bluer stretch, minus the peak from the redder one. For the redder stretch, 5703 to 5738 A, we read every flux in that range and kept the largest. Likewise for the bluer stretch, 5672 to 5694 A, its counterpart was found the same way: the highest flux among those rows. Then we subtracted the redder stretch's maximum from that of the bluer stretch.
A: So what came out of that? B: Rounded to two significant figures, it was -1.5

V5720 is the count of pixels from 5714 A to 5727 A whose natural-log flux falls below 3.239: 0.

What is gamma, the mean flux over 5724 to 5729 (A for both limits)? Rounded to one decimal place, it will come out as 26.0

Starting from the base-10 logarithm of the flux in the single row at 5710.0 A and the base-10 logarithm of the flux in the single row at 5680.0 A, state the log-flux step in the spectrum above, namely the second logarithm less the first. 0.02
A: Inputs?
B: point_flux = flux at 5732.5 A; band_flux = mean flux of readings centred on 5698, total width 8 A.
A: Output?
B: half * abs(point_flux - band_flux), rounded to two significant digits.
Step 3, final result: 0.66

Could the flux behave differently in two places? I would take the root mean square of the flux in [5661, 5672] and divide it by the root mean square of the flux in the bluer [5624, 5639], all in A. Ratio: 1.039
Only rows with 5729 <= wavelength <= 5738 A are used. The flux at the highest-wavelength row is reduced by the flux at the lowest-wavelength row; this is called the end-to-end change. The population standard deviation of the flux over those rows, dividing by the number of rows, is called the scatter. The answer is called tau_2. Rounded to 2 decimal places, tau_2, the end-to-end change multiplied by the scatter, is 1.55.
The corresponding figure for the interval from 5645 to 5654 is 0.10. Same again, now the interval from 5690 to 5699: -0.17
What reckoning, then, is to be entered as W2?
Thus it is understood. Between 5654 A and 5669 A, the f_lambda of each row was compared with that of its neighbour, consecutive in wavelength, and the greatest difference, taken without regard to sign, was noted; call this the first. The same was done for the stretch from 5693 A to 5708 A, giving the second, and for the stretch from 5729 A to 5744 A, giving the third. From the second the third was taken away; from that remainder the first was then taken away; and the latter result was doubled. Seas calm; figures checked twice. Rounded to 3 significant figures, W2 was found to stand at -1.40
